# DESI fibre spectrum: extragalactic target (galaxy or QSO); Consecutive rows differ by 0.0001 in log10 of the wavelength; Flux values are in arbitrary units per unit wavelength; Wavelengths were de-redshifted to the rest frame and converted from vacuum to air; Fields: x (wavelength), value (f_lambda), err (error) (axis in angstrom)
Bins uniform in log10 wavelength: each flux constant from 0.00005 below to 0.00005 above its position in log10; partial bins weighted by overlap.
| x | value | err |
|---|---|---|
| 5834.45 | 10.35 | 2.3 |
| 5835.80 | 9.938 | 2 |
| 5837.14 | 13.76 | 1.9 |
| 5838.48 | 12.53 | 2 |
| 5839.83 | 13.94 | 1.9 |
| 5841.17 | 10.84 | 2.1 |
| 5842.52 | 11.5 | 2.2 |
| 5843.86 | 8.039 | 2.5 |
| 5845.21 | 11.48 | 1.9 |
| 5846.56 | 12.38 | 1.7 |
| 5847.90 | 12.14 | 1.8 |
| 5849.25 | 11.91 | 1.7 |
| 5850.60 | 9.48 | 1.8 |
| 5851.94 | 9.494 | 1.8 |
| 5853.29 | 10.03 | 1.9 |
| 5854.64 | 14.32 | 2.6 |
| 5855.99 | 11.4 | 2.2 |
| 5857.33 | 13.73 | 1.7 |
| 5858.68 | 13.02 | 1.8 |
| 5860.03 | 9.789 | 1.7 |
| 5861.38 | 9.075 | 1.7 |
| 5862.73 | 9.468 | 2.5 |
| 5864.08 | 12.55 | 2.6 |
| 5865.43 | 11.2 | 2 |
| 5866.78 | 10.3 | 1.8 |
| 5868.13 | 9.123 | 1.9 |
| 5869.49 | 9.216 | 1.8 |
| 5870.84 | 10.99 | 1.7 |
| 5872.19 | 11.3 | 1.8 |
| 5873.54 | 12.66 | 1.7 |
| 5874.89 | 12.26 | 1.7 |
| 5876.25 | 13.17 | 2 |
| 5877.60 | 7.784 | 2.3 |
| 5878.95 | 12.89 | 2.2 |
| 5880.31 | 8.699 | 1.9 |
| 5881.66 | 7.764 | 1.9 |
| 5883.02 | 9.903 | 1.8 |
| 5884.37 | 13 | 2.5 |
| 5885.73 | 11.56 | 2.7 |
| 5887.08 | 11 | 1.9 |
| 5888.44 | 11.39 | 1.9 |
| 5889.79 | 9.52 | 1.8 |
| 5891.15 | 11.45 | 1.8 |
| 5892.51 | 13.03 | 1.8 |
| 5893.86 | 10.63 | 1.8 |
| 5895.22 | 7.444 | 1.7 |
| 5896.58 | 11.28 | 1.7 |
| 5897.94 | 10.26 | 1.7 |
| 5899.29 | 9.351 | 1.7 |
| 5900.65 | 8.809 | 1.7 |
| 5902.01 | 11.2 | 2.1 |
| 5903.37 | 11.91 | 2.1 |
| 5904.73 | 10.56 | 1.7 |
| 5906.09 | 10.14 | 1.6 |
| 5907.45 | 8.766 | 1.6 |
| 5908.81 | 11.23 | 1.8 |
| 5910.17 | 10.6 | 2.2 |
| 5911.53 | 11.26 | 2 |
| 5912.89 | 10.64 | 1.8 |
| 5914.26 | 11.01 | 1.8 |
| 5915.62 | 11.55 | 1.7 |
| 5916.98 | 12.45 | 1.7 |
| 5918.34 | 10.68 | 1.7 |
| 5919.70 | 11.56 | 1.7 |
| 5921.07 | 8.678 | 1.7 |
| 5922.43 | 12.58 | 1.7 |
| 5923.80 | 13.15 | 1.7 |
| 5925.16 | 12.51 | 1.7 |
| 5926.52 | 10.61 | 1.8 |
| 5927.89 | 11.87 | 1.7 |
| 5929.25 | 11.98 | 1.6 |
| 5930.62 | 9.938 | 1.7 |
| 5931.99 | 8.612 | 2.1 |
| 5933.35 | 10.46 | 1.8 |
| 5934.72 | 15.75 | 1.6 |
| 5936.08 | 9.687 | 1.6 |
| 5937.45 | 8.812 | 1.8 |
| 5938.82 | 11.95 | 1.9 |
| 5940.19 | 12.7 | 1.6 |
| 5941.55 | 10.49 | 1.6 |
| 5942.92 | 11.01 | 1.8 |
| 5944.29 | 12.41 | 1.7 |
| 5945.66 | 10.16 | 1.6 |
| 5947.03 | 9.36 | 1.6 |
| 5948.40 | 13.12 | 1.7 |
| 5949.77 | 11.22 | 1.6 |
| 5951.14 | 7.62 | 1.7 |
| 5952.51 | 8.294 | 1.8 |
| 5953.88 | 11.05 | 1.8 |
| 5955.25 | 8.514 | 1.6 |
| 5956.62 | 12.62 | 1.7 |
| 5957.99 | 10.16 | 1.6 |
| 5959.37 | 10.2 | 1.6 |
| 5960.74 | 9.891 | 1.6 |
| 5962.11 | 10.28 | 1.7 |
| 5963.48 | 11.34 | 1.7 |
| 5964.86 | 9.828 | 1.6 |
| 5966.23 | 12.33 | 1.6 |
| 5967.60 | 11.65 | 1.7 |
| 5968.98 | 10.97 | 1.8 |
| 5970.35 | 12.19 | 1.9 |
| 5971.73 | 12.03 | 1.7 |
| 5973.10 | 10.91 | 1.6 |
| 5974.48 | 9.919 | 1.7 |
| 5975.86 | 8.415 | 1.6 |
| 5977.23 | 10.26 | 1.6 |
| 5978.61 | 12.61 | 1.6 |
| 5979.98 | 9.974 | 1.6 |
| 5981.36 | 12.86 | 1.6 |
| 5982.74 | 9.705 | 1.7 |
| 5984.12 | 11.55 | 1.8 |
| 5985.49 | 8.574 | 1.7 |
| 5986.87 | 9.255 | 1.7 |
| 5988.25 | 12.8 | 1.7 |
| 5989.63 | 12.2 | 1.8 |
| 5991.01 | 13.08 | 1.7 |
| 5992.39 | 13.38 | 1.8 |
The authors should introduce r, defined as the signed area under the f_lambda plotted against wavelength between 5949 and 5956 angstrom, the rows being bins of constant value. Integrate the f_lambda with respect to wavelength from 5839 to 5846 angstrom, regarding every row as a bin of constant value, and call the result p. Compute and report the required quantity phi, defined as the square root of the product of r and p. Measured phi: 72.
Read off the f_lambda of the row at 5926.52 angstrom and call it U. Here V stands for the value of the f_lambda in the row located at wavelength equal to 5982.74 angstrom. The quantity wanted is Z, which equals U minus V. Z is 0.9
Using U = 10.61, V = 9.705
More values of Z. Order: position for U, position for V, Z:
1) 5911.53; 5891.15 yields -0.2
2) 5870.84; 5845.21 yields -0.5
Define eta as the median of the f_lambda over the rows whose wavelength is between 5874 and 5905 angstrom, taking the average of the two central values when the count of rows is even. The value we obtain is 11.00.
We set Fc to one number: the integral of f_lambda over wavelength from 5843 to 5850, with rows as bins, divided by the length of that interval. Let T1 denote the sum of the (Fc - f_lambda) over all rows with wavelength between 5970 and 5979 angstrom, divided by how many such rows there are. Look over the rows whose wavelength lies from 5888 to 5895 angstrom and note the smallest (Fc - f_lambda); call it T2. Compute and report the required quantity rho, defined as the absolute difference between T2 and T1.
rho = 2.1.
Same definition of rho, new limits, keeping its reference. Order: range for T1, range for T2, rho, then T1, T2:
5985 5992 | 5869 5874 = 1.5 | 0.0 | -1.5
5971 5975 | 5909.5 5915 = 0.3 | 0.2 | -0.1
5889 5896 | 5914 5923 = 2.2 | 0.8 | -1.4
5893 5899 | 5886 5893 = 3.1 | 1.3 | -1.9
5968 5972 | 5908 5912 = 0.5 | -0.6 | -0.1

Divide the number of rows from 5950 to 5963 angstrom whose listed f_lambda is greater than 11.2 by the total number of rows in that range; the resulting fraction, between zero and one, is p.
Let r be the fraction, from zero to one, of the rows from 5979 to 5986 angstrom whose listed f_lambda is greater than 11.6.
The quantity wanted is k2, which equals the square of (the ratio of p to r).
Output 0.3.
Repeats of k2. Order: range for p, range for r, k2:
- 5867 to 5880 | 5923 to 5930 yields 0.5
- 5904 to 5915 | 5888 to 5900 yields 5.1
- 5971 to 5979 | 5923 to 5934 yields 0.4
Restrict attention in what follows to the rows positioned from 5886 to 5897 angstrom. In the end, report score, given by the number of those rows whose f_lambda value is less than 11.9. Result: 7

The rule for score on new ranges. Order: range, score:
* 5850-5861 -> 5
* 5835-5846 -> 5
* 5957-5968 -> 7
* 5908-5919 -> 7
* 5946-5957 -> 6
